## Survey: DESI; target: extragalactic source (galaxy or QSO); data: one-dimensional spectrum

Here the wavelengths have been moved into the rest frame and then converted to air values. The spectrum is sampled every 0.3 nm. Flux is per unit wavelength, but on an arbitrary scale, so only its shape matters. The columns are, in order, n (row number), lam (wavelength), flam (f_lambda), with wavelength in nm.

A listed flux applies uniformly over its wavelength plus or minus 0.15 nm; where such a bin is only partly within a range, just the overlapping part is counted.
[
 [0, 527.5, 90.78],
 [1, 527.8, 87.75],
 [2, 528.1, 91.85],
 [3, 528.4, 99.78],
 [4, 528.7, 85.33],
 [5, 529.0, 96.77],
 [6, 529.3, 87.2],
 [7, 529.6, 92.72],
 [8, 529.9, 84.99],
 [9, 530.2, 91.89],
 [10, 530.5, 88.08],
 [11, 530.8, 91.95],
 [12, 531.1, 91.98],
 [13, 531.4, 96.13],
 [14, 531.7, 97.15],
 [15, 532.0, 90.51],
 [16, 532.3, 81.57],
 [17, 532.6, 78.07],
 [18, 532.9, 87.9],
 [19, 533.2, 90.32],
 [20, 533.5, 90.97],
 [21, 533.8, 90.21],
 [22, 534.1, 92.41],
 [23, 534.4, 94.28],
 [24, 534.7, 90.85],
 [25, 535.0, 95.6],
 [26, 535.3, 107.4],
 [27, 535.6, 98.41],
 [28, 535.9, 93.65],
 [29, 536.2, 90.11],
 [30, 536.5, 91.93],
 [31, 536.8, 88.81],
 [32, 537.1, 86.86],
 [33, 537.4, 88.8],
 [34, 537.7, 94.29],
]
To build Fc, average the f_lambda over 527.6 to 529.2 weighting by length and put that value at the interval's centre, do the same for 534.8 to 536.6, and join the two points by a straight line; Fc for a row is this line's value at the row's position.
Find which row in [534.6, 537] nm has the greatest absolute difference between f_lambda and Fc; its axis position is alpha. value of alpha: 535.3 nm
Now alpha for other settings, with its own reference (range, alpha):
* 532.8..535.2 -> 532.9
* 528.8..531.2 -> 529.9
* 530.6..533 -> 532.6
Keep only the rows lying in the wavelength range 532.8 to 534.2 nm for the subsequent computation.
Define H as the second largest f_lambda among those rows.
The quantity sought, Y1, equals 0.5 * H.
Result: 45.5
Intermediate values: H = 90.97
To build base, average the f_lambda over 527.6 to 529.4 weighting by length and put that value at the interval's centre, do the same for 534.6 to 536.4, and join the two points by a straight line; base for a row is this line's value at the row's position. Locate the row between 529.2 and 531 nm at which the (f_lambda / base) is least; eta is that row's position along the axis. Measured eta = 529.9 nm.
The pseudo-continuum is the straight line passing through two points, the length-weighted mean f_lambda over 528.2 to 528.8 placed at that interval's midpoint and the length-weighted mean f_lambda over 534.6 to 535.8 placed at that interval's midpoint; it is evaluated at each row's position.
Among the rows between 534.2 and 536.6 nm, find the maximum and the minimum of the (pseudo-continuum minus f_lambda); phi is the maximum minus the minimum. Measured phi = 18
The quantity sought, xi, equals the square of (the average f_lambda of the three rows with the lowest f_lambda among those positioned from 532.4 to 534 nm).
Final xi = 7292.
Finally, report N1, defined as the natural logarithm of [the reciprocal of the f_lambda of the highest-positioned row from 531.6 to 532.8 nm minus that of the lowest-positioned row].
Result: -6.0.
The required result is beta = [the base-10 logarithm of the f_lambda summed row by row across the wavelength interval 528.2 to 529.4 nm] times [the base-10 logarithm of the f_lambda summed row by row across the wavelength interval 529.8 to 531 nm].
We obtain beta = 61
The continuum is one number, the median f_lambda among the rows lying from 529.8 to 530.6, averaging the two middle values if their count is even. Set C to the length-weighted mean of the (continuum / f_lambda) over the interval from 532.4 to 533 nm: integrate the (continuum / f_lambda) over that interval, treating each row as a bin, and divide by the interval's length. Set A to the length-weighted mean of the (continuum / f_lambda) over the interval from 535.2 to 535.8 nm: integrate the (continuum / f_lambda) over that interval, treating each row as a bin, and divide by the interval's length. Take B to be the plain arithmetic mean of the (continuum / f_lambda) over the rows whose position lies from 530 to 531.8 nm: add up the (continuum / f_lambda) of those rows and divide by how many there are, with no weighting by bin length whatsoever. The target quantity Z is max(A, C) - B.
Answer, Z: 0.12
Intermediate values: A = 0.87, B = 0.95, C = 1.07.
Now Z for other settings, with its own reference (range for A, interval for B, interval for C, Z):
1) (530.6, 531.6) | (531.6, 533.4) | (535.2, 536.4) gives -0.07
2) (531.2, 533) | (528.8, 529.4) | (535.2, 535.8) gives 0.04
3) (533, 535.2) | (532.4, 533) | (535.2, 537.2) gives -0.11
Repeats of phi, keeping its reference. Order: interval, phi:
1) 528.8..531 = 12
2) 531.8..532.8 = 13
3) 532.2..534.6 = 15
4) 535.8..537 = 6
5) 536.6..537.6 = 2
